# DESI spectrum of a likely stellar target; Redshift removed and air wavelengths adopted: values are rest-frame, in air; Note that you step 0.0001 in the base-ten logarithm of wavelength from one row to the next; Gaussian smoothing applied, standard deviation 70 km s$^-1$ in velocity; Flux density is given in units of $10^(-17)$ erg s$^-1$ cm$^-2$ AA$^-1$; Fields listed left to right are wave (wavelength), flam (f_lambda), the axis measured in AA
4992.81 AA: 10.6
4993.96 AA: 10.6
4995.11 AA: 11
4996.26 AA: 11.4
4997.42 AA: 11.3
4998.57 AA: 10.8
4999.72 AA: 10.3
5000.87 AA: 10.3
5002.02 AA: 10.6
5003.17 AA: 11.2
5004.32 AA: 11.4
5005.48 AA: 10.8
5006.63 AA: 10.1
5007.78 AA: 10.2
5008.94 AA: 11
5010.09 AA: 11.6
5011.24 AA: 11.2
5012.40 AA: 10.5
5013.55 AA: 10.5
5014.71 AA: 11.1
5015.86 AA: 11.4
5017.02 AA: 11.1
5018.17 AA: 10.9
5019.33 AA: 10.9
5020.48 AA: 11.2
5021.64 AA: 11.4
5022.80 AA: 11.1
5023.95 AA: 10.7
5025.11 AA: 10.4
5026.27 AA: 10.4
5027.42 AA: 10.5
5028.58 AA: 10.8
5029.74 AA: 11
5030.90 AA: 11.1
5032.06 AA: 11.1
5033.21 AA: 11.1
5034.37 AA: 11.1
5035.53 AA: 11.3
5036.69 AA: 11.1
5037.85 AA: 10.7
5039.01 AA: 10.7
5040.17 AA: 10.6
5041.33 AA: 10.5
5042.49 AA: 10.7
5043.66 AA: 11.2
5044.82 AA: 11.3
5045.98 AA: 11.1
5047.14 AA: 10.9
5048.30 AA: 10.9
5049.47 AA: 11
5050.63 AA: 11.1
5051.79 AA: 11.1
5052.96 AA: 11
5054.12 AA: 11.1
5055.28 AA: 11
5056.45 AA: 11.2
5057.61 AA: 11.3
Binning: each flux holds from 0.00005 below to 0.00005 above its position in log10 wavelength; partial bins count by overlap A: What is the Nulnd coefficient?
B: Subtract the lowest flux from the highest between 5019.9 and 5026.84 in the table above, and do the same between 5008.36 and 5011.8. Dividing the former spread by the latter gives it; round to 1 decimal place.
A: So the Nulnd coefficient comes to 1.7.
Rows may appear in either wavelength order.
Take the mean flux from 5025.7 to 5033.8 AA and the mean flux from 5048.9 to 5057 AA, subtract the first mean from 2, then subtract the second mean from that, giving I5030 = -19.9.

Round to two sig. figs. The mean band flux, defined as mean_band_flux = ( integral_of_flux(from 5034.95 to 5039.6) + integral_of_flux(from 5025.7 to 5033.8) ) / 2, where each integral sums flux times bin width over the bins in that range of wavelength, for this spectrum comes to 69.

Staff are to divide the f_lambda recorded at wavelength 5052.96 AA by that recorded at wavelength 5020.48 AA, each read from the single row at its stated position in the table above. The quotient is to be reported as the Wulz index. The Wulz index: 0.98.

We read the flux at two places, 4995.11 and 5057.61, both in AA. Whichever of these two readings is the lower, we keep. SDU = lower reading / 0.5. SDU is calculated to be 22.0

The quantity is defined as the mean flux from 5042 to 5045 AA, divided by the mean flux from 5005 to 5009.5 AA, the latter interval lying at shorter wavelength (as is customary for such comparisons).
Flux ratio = 1.05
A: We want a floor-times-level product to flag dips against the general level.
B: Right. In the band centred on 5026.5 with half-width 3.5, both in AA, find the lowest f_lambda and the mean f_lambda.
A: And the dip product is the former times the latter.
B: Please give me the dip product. 111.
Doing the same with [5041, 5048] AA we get 115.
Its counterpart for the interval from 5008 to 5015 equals 115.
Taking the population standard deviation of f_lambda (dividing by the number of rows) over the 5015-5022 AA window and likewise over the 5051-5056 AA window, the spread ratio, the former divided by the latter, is 4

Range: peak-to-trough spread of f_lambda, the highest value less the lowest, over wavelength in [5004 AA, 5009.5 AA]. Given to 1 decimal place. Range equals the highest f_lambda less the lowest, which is 1.3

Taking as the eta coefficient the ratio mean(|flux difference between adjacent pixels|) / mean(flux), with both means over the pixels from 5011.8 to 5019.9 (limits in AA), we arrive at 0.021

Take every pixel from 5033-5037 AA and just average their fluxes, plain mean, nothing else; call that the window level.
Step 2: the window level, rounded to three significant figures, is 11.2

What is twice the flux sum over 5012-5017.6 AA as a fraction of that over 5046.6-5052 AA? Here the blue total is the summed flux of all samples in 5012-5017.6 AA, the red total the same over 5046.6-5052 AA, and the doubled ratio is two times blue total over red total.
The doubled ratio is 1.99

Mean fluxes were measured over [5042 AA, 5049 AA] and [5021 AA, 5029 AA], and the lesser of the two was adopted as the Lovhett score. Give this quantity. 10.8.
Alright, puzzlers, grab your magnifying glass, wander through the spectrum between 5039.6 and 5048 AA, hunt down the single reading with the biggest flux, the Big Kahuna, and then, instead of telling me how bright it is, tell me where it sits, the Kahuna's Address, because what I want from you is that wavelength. 5044.82 AA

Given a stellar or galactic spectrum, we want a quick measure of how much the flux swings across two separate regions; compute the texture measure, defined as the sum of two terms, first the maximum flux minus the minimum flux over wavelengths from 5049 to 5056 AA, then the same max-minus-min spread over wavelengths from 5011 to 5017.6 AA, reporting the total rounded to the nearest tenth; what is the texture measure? 1.0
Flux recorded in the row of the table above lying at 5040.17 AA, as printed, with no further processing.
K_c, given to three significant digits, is 10.6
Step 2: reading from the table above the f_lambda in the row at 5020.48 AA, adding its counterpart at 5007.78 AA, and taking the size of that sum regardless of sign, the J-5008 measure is 21.4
